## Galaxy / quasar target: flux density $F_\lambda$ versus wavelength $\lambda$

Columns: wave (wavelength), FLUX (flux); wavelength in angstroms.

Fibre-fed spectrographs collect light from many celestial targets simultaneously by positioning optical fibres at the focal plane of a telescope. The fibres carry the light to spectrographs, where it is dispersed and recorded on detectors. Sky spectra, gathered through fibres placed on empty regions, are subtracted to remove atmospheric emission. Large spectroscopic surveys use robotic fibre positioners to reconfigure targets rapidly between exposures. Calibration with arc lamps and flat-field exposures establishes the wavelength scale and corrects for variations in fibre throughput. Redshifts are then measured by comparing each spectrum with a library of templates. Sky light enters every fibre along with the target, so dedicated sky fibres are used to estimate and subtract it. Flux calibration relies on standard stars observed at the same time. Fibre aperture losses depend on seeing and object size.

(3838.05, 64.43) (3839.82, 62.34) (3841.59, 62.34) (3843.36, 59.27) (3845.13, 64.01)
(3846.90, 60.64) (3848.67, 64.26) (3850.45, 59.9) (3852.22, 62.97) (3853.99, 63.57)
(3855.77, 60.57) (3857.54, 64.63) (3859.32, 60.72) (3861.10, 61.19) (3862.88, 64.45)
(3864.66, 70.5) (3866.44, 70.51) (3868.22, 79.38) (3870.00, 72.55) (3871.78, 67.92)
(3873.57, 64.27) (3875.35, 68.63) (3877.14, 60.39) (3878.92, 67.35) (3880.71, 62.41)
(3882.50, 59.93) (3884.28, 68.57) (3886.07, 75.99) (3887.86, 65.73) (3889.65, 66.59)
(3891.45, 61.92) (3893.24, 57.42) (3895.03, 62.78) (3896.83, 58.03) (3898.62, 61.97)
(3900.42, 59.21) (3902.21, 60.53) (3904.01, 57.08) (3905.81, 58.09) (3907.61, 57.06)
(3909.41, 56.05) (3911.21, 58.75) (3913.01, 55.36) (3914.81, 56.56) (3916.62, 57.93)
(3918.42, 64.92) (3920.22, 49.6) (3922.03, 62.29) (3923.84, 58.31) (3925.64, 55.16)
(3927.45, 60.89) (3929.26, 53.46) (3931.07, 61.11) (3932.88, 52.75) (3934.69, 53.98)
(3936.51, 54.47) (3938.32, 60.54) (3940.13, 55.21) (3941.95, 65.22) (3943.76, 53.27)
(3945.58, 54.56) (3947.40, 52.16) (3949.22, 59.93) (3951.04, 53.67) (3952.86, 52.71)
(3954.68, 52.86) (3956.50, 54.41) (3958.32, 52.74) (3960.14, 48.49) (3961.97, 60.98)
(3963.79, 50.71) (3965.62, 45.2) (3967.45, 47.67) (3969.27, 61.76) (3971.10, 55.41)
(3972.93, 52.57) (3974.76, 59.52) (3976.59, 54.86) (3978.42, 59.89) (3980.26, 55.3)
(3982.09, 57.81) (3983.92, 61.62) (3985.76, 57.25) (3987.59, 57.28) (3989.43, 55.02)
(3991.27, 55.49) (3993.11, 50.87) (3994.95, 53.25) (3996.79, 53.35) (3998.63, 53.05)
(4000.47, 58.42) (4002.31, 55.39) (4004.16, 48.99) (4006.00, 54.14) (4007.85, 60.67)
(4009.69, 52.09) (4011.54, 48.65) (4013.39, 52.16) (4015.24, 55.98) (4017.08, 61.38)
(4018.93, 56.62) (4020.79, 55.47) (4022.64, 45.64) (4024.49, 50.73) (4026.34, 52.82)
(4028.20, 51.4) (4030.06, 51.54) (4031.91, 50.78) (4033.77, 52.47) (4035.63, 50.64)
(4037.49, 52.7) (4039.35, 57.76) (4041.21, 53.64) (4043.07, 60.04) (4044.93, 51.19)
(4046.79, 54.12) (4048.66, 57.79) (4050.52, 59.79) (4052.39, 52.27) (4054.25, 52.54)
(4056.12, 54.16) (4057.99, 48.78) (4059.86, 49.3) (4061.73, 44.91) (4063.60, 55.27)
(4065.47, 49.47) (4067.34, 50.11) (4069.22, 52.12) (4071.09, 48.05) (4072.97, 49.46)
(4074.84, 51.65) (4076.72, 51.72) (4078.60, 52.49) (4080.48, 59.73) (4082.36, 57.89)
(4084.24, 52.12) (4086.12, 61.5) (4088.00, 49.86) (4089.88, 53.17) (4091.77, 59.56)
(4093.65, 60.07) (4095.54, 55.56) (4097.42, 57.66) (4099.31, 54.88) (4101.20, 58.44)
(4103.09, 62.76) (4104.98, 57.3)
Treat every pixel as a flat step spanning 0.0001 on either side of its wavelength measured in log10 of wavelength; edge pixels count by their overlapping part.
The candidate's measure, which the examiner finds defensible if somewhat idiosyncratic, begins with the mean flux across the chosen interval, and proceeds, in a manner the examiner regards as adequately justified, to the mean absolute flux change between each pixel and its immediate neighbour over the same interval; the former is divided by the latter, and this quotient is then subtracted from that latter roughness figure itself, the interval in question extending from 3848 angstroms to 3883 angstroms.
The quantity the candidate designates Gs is -11.4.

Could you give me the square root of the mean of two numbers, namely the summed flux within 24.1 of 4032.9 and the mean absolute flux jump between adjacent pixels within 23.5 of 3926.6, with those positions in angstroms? 26.5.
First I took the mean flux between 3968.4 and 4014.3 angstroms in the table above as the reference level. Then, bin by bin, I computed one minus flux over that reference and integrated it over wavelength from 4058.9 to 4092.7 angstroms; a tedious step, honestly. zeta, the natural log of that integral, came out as 0.5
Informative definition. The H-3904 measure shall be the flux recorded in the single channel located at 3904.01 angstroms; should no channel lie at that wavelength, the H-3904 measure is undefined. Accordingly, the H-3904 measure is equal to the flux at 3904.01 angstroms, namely 57.08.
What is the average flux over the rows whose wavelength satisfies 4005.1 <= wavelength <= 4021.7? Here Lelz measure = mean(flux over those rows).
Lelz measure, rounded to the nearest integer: 55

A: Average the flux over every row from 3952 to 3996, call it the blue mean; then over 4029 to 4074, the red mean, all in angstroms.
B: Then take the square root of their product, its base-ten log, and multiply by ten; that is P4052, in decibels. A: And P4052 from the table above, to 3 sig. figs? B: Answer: 17.3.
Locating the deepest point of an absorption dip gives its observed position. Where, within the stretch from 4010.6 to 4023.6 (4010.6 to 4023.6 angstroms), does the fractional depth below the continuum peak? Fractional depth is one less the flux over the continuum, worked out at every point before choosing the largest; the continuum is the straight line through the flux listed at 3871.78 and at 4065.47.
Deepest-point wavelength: 4022.64 angstroms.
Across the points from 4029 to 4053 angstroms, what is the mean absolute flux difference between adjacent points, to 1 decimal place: 3.9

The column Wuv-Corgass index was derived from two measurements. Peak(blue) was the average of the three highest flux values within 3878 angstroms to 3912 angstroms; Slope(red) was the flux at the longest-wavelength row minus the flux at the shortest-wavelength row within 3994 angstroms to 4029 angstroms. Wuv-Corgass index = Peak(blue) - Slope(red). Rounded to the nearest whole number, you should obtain 72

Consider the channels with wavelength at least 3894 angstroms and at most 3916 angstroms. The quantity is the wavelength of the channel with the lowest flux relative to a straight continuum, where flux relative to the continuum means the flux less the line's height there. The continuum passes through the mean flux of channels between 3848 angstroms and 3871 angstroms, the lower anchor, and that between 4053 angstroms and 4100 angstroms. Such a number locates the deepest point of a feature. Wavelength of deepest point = 3913.01 angstroms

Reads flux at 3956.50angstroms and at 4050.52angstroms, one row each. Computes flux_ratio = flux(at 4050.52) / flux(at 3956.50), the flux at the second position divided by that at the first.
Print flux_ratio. 1.10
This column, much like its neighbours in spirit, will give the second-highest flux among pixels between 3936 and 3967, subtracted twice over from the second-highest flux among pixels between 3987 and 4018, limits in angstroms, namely -61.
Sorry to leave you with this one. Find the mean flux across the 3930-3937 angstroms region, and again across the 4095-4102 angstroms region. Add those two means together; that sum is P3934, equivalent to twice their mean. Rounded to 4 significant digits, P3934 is 112.2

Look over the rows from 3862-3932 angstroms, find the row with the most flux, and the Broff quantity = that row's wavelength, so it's 3868.22 angstroms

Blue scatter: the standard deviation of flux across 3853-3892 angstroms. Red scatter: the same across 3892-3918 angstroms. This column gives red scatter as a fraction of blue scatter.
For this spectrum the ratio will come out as 0.41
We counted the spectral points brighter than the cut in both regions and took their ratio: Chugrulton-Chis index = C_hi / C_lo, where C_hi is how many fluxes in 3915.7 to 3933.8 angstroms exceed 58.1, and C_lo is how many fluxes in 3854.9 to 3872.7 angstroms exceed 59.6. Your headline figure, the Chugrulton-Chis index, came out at 0.50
